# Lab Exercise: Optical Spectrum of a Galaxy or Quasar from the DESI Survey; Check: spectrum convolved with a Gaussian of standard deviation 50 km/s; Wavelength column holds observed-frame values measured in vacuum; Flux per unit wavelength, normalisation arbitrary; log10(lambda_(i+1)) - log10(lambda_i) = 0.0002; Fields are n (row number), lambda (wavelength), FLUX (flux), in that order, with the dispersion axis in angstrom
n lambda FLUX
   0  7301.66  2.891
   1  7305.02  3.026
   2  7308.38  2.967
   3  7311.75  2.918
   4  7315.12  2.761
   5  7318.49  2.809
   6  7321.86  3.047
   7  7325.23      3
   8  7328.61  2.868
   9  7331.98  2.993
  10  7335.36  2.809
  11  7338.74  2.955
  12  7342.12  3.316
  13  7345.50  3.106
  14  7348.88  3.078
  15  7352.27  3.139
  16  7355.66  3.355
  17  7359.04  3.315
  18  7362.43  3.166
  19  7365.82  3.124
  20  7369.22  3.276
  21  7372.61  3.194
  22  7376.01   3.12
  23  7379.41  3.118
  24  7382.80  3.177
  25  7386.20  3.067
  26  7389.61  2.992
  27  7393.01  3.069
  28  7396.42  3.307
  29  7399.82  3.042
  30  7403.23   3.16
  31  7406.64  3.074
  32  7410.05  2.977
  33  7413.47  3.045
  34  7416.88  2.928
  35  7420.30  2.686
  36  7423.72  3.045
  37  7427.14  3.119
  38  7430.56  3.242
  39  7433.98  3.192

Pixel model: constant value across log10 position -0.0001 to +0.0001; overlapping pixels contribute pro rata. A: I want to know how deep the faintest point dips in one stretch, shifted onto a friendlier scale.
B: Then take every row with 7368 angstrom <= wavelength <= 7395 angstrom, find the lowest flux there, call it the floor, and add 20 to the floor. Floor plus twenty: 23.0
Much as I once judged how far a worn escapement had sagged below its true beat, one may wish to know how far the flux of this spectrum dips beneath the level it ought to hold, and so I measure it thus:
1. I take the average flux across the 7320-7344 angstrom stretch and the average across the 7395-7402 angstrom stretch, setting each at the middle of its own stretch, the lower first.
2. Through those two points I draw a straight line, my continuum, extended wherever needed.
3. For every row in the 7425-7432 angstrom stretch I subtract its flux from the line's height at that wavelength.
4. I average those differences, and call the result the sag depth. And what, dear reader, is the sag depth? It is 0.08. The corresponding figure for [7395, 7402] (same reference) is 0.00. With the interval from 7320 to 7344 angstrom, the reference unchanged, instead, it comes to 0.00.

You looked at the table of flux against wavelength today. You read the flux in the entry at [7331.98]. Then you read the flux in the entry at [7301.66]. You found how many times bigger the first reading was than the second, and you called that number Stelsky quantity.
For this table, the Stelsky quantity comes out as 1.035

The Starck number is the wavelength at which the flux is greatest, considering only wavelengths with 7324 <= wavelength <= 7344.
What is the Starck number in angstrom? 7342.12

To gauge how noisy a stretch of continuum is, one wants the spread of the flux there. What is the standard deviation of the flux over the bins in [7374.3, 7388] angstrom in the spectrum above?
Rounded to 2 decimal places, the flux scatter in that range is 0.04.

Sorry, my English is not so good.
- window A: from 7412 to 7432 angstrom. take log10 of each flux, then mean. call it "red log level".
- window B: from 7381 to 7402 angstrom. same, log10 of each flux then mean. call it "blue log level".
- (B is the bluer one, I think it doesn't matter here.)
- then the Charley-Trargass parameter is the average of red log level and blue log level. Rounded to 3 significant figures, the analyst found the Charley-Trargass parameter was 0.485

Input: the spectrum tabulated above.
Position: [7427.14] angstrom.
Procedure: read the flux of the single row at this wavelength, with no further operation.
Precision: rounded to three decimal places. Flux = 3.119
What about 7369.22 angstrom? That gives 3.276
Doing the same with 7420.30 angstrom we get 2.686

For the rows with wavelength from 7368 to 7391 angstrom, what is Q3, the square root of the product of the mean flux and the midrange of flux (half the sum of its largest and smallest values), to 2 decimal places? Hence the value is 3.13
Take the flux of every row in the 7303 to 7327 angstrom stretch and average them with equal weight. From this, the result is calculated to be 2.93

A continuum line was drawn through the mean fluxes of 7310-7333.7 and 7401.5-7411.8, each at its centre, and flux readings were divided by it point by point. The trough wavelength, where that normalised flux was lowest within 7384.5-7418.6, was 7416.88 angstrom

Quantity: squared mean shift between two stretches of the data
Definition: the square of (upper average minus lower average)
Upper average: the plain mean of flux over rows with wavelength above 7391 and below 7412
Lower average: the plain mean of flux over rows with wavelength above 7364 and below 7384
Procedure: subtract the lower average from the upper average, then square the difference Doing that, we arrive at 0.004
